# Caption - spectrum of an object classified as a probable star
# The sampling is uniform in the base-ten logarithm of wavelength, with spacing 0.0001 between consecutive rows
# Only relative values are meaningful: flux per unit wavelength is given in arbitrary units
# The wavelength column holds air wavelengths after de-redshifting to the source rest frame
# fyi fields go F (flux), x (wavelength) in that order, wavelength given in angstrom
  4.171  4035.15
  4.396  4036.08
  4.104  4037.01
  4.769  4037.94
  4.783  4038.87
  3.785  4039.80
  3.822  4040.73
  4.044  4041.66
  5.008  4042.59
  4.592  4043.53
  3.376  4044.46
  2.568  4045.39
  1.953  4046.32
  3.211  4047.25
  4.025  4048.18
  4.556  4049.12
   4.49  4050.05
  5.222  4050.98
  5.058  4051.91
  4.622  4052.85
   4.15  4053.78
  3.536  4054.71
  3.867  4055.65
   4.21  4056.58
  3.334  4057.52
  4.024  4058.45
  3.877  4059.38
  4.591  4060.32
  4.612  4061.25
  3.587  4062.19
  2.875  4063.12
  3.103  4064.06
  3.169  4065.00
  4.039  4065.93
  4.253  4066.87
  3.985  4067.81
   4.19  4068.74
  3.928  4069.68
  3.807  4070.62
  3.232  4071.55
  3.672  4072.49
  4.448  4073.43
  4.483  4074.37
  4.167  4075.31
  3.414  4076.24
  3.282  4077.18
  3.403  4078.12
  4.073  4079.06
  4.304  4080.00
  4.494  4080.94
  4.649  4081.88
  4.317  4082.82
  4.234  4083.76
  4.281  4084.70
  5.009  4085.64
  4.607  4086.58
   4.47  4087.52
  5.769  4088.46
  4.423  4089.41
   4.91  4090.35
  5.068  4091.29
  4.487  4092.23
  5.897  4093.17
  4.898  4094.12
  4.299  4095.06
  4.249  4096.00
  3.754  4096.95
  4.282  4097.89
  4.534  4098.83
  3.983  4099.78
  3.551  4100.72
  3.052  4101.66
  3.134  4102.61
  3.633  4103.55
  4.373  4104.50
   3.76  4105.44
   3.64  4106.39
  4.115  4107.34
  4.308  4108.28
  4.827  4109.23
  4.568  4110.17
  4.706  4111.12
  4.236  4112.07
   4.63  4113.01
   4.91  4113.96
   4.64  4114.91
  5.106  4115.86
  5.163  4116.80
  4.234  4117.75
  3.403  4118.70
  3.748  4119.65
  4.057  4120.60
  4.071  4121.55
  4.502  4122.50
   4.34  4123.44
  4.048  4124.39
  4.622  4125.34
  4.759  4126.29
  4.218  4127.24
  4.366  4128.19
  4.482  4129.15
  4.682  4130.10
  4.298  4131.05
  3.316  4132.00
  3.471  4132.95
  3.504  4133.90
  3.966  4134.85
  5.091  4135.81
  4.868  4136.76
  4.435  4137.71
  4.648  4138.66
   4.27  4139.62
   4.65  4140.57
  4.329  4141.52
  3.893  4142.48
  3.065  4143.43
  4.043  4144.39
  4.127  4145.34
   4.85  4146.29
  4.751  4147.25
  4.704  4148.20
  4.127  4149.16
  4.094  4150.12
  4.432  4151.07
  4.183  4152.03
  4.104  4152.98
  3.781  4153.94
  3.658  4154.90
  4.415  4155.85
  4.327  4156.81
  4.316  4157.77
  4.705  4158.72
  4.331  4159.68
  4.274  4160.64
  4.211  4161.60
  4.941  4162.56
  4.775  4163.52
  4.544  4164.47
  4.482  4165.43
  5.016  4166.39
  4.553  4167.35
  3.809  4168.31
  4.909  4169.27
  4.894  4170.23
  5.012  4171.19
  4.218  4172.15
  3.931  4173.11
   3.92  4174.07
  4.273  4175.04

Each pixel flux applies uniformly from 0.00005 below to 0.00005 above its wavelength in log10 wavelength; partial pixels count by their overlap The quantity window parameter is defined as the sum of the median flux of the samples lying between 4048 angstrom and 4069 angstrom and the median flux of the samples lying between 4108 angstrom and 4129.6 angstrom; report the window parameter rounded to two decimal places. 8.52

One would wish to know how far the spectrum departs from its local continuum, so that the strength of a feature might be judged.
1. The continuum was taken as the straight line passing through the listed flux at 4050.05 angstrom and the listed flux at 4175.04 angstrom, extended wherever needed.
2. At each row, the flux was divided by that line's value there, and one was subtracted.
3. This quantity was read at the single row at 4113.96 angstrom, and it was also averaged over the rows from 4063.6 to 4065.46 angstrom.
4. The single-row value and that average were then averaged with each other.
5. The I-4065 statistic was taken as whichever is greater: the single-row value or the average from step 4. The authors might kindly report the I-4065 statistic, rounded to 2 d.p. 0.12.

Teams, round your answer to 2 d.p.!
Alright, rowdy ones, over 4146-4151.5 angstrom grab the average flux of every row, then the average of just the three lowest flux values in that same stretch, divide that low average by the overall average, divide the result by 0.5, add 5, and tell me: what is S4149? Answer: 6.88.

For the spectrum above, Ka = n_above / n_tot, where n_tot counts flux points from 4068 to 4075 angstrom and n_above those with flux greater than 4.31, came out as 0.29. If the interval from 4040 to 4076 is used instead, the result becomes 0.29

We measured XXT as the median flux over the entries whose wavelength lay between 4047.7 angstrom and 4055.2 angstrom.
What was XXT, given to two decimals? 4.52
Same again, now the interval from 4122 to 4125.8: 4.42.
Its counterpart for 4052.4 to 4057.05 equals 4.15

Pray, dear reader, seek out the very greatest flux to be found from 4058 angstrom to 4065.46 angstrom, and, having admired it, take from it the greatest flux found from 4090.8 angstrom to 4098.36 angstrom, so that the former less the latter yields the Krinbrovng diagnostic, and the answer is -1.3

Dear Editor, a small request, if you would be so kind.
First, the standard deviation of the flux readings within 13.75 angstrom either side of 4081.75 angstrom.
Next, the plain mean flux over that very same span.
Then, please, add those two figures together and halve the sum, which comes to 2.49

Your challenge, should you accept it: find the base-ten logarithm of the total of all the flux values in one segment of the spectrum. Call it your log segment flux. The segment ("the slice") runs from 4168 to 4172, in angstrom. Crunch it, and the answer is 1.27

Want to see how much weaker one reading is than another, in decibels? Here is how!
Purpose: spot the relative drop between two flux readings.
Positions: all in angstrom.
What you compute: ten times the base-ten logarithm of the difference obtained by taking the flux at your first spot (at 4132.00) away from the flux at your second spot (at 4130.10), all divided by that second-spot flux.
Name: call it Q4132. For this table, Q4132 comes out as -5.3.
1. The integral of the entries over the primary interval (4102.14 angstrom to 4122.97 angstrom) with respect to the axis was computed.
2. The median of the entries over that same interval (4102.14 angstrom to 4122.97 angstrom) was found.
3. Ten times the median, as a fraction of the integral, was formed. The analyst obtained 0.48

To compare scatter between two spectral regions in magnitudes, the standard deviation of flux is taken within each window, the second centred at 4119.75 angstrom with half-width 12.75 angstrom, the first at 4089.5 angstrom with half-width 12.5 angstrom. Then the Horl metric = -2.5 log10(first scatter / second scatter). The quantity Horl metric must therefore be -0.42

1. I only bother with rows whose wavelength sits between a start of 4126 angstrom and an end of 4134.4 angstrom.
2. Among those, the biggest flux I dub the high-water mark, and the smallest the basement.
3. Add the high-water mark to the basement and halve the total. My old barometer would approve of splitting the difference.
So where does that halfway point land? 4.04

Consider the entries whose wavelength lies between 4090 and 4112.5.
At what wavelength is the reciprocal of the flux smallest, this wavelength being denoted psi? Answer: 4093.17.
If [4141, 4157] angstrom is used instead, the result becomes 4146.29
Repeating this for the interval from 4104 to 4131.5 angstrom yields 4116.80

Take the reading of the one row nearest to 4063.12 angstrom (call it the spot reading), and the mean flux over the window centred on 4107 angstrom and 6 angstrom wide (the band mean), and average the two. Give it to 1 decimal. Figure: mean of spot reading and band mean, 3.5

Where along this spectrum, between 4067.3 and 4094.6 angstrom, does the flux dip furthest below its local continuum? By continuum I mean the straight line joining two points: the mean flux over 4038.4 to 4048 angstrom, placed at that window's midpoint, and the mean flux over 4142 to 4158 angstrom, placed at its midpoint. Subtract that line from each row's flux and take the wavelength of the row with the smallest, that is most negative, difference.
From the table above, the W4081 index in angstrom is 4071.55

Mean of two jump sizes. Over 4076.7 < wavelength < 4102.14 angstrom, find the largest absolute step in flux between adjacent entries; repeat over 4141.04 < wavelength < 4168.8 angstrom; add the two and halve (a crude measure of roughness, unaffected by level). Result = 1.19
